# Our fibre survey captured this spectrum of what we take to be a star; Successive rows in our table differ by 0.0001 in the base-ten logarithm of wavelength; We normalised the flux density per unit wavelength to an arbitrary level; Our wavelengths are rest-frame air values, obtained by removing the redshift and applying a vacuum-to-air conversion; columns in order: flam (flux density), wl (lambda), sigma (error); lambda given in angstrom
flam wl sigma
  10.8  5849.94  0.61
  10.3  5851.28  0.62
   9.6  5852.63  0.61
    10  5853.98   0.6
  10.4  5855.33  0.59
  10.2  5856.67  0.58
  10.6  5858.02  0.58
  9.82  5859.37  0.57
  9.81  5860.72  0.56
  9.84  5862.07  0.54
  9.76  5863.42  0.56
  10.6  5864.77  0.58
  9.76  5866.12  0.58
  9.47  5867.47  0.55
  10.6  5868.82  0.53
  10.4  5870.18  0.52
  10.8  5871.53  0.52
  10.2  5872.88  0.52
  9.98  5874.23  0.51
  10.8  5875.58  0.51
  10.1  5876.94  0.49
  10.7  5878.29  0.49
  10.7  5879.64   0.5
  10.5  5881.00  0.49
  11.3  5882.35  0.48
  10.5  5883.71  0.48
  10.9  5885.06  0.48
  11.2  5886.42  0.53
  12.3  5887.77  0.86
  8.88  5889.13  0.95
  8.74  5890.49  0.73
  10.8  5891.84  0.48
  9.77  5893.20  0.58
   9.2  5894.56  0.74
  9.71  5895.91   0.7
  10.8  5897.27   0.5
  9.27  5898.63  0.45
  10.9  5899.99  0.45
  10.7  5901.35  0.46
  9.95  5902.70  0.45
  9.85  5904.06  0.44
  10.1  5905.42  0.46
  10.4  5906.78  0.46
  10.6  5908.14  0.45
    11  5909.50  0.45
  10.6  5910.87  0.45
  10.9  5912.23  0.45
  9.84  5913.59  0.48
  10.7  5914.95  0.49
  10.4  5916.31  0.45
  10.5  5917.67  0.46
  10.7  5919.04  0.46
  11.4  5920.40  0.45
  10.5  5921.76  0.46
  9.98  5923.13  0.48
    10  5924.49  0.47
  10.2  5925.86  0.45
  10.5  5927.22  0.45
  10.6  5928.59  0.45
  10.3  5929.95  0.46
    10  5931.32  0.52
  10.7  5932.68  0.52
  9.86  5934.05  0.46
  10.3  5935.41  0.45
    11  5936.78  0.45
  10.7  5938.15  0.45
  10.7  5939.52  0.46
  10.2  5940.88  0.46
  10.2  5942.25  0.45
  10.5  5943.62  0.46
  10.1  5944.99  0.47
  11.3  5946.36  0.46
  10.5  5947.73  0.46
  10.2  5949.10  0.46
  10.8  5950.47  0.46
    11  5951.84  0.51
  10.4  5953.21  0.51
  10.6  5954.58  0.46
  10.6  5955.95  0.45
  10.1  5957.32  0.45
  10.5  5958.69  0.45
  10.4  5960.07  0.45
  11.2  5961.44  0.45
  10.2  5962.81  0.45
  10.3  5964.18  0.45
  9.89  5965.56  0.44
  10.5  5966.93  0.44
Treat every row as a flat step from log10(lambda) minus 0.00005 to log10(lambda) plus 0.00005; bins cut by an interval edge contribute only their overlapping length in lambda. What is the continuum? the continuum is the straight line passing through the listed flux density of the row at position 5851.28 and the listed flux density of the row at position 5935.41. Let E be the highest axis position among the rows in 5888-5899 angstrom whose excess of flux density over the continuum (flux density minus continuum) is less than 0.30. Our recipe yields 5898.63 angstrom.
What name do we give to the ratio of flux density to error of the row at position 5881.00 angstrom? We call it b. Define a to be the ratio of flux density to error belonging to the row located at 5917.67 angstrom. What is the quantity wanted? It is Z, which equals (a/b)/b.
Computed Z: 0.050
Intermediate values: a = 22.8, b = 21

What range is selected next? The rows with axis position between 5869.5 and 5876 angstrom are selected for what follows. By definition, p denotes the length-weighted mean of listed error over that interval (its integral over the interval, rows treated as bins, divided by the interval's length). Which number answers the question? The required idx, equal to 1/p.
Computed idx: 1.94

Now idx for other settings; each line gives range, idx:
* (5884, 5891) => 1.44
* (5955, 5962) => 2.22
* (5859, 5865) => 1.79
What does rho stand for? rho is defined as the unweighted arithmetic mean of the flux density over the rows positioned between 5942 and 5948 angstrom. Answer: 10.5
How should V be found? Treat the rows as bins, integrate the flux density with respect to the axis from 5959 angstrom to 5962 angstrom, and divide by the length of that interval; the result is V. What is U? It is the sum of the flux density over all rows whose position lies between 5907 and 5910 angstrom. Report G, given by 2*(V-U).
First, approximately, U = 21.6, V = 10.7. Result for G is -21.7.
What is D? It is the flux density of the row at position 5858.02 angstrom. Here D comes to 10.6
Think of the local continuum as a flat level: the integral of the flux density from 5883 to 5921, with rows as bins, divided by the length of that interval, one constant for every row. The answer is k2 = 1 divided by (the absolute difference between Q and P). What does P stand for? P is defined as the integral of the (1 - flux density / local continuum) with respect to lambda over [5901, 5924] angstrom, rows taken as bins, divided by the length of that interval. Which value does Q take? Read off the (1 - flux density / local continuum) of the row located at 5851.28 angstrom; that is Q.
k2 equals 61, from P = -0.009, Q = 0.007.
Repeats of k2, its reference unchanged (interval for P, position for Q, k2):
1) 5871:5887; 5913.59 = 13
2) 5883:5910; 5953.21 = 83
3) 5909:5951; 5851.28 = 56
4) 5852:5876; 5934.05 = 37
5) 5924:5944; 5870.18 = 741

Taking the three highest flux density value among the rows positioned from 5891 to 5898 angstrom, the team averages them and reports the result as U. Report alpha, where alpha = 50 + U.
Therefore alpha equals 60.5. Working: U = 10.5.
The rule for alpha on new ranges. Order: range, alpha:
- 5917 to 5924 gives 60.9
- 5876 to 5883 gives 60.9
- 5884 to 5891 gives 61.5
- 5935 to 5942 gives 60.8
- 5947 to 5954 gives 60.8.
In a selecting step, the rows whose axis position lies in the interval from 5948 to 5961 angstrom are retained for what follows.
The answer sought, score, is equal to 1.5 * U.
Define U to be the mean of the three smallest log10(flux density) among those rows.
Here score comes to 1.51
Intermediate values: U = 1.01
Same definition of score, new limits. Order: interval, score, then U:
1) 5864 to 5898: 1.43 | 0.95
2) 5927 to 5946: 1.50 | 1.00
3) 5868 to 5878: 1.51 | 1.00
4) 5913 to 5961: 1.49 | 1.00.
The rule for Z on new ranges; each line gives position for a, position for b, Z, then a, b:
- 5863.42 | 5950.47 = 0.032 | 17.4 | 23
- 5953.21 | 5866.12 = 0.072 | 20.4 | 17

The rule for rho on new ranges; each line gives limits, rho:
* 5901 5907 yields 10.2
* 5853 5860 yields 10.2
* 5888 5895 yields 9.5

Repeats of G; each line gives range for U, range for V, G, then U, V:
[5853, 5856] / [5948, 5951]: -19.8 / 20.4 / 10.5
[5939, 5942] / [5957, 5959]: -21.2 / 20.9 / 10.3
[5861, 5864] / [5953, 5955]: -18.2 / 19.6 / 10.5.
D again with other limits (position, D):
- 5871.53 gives 10.8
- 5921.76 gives 10.5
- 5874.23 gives 9.98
